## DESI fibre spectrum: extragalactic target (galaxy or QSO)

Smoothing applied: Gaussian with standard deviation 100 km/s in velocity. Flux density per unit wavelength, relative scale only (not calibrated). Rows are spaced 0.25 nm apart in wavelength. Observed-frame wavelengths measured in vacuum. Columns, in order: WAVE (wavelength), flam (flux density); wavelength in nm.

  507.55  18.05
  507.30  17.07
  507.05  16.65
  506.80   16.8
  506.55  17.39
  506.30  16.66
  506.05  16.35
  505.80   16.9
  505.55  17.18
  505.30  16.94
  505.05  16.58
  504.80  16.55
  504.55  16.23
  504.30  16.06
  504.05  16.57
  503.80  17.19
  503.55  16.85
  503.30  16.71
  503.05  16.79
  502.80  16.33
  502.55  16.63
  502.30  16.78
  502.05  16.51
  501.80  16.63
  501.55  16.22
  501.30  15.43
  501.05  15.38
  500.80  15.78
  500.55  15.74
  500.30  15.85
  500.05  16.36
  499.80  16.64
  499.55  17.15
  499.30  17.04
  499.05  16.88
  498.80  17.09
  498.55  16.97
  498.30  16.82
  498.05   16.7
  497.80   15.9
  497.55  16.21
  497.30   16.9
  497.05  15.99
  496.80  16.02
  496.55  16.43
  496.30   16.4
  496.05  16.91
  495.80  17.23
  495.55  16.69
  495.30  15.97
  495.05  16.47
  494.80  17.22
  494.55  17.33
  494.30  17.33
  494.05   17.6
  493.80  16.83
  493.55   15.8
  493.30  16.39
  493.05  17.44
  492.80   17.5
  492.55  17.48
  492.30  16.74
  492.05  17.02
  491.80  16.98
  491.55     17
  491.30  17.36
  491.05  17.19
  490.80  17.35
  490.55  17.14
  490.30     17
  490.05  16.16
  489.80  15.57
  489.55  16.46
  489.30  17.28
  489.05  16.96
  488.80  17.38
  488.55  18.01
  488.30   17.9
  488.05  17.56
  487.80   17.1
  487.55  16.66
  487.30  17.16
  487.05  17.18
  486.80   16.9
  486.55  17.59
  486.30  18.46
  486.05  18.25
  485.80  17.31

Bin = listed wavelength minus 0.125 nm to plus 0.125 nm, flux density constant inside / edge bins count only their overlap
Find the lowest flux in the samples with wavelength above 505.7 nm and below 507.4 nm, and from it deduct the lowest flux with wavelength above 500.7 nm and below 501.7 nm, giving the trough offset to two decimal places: 0.97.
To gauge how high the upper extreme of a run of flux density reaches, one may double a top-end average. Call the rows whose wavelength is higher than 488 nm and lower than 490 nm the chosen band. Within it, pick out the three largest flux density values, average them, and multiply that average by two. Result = 35.6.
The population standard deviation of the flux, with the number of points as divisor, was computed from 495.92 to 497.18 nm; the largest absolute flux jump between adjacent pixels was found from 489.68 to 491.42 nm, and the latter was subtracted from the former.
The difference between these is -0.51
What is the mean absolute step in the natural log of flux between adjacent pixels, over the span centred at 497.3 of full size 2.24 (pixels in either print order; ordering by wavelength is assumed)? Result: 0.025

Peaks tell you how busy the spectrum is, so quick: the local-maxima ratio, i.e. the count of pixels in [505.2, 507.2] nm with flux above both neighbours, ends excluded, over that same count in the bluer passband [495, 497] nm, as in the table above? 1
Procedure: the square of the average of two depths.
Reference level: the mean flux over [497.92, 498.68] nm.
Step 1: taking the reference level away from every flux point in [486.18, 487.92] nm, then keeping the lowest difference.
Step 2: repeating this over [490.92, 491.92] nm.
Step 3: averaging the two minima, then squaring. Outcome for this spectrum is 0.00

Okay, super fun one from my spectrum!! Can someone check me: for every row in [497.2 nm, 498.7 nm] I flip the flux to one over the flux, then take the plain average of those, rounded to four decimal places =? 0.0603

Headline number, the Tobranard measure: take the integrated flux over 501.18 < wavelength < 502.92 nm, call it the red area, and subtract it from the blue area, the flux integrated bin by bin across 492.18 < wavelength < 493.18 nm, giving -11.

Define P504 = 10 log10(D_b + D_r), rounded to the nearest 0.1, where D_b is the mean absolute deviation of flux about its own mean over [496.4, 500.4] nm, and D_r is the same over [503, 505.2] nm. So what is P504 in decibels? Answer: -2.0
